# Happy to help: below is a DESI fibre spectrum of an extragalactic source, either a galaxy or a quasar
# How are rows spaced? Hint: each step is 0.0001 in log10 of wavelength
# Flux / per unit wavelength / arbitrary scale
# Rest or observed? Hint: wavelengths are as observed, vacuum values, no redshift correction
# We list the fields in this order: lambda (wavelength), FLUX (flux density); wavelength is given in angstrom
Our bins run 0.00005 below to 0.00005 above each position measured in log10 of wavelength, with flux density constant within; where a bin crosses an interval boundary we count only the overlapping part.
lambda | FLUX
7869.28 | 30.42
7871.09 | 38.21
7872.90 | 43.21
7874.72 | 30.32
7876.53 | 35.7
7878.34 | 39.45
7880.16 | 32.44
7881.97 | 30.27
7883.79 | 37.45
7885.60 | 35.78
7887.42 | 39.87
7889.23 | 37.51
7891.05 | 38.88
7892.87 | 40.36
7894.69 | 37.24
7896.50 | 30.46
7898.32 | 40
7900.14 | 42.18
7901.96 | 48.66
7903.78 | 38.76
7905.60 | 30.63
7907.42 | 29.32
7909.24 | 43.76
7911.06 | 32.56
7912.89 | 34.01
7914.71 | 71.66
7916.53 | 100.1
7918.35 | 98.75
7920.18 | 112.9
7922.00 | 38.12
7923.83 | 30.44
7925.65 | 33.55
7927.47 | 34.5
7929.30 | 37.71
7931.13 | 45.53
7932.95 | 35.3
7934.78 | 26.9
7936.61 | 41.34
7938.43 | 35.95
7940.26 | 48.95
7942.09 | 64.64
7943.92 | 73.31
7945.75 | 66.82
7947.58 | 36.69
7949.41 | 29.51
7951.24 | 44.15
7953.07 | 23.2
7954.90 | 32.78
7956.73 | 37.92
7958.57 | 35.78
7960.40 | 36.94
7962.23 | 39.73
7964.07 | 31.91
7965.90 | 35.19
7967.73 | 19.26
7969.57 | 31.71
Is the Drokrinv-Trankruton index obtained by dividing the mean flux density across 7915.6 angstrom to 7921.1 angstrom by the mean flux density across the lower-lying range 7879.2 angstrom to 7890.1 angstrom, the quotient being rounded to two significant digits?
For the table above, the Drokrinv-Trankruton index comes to 2.9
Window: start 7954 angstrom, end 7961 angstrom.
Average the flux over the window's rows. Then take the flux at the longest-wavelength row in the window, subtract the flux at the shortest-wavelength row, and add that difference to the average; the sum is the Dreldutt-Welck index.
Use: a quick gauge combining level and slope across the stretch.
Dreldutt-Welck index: 40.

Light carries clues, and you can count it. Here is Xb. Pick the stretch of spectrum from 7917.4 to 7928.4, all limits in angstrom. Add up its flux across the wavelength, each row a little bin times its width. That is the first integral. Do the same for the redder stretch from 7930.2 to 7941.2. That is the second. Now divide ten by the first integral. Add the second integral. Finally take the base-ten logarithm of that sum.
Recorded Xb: 2.63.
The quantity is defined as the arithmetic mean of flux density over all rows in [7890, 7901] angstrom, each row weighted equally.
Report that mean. 38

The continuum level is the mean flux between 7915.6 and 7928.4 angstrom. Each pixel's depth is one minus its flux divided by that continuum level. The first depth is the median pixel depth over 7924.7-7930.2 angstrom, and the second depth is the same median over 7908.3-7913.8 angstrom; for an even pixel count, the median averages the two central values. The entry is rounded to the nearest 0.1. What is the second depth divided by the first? 1.0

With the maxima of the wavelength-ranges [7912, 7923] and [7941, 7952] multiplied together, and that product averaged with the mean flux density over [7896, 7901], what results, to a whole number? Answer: 4157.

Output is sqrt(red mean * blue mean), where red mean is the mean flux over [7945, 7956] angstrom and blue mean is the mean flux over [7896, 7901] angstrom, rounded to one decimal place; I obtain 38.2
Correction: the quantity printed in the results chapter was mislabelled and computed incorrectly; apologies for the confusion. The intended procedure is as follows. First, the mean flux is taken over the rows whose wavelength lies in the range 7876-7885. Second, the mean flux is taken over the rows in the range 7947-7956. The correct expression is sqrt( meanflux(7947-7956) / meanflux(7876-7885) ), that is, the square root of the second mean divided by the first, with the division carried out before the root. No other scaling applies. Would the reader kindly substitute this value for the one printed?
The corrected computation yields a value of 0.97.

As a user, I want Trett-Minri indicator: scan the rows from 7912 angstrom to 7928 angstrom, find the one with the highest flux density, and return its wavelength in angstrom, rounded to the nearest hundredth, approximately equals 7920.18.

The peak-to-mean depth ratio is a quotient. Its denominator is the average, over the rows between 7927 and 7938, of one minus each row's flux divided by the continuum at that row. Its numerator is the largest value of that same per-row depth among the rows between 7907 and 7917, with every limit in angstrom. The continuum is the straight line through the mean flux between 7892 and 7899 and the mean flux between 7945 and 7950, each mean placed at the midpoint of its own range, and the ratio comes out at 1.9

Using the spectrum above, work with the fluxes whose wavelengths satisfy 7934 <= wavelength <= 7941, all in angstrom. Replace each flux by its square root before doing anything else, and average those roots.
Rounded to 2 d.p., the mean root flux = 6.15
